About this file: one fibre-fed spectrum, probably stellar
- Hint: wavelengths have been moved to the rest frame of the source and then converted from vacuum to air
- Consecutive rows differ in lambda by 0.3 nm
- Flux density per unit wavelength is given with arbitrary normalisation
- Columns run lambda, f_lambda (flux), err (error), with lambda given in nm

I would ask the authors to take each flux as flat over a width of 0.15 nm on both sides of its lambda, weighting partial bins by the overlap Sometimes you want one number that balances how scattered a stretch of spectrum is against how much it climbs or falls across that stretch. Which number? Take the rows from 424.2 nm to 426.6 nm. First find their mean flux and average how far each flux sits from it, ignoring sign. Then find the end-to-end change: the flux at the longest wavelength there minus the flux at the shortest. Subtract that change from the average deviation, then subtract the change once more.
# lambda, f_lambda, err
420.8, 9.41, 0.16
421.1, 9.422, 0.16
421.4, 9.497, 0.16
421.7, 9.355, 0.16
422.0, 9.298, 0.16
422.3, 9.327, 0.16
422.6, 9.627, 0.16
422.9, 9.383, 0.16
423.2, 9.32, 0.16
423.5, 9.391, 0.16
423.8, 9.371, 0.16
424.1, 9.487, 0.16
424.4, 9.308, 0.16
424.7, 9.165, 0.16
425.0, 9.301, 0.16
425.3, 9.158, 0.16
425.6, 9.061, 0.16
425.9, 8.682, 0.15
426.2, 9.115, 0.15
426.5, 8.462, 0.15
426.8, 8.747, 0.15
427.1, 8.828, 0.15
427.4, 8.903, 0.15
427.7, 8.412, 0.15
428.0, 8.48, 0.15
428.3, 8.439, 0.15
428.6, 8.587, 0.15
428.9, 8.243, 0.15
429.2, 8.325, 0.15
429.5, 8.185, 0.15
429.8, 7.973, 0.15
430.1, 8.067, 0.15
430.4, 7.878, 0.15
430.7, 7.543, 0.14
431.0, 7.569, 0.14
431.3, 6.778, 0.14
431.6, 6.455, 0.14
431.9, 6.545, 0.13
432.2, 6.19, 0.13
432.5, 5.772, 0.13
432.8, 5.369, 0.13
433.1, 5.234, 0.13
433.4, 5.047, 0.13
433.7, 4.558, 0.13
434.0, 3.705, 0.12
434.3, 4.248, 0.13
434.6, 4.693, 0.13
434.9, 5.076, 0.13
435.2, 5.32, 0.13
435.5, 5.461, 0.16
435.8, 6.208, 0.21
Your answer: 1.9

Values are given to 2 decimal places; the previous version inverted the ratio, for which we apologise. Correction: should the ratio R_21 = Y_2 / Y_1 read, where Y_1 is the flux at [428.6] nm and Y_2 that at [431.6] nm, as 0.75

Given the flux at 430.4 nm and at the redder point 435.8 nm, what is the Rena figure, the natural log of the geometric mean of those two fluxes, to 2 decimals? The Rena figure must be 1.94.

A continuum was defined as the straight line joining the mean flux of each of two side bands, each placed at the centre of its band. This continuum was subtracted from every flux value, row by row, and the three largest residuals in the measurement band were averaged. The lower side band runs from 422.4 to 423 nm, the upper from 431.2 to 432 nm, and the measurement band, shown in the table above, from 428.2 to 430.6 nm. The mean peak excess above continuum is 1.0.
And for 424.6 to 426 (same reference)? 0.5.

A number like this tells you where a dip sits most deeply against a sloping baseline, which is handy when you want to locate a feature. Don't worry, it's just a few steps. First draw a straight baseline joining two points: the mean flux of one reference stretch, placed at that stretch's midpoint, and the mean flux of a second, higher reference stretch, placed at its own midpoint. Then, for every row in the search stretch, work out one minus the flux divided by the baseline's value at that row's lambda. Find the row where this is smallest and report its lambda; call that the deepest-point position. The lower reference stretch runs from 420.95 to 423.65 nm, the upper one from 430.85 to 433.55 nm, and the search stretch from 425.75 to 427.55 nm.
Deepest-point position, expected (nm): 427.4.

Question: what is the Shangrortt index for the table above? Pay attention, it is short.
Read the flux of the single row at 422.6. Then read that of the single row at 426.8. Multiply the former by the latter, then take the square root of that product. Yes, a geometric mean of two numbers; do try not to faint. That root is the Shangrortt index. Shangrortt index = 9.2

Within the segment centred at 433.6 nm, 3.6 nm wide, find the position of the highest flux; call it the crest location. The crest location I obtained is 431.9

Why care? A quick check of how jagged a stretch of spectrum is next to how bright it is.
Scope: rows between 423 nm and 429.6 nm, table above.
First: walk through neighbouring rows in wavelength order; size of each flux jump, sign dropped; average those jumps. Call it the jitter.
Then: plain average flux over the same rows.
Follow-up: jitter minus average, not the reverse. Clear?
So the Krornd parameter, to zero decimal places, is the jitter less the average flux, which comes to -9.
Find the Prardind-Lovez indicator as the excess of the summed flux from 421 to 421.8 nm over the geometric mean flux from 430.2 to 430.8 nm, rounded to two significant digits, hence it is 21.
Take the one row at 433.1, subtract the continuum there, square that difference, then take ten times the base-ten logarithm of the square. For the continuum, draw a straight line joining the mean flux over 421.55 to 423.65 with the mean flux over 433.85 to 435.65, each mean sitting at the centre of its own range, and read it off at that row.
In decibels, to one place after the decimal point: -16.7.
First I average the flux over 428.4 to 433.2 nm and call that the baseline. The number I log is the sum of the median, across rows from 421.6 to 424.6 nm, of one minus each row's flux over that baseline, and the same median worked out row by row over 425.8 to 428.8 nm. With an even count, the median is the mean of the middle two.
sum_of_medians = -0.5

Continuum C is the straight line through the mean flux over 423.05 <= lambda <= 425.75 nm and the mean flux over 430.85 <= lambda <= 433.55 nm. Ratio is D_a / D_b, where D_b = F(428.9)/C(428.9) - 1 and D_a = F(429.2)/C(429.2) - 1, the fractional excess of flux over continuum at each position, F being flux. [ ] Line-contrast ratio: 1.28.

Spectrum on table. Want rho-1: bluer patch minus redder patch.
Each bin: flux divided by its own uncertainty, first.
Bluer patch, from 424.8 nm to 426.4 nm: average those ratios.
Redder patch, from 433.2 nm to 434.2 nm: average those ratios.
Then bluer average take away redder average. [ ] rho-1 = 23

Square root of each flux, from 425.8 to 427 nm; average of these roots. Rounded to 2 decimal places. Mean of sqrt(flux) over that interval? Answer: 2.96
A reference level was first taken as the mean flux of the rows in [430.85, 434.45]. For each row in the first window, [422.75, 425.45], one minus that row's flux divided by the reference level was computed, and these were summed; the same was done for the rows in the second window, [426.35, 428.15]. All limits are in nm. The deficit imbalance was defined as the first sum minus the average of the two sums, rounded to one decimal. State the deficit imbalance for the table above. -1.4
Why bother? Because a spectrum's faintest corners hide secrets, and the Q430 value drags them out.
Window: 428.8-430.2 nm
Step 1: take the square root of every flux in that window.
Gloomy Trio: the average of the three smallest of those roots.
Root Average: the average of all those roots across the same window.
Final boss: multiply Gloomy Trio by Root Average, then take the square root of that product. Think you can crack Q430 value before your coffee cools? 2.8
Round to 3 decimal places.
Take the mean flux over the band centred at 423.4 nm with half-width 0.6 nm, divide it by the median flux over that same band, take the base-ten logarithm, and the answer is 0.000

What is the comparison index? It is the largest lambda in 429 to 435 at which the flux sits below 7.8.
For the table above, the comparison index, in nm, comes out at 434.9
